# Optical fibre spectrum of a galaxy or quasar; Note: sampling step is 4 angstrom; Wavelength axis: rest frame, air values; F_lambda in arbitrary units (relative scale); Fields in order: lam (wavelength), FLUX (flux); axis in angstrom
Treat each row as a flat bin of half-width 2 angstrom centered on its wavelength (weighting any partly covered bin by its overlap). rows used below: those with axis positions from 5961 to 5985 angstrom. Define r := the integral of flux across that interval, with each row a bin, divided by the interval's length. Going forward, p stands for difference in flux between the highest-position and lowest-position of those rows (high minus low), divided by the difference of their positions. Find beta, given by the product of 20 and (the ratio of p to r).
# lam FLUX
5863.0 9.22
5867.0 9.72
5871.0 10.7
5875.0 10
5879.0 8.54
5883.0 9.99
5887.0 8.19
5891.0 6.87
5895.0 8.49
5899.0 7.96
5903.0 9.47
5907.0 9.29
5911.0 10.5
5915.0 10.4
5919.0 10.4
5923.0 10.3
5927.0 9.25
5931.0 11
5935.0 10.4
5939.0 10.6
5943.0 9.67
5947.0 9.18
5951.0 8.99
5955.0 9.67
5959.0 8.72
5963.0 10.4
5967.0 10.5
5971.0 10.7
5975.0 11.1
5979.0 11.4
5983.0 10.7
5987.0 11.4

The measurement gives 0.03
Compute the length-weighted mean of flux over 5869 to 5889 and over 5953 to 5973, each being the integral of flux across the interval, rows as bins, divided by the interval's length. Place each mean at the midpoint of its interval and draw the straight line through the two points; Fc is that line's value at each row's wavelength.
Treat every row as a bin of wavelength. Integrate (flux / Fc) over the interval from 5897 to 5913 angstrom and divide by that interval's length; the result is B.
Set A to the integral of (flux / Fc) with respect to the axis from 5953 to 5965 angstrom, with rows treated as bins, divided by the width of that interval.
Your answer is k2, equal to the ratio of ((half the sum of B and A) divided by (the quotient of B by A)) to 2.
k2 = 0.48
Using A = 0.96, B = 0.96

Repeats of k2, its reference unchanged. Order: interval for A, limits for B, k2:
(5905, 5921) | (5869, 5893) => 0.55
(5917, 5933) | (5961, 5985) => 0.52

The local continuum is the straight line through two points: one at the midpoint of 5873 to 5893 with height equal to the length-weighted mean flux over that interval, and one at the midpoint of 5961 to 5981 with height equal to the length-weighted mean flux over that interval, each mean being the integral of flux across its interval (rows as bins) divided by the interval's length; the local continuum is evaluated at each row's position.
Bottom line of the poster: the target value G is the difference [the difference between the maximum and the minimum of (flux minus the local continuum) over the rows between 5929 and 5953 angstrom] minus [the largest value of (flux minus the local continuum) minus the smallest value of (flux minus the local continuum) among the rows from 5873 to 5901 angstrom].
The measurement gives -1.0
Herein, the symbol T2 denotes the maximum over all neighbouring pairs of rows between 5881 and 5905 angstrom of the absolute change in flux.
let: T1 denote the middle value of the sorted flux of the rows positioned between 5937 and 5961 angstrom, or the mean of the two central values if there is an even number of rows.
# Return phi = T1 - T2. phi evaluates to 7.6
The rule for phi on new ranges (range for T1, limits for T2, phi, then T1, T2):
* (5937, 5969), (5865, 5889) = 7.9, 9.7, 1.80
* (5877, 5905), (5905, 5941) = 6.7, 8.5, 1.75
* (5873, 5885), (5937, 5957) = 9.1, 10.0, 0.93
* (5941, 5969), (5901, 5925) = 8.5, 9.7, 1.21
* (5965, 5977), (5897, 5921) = 9.2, 10.7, 1.51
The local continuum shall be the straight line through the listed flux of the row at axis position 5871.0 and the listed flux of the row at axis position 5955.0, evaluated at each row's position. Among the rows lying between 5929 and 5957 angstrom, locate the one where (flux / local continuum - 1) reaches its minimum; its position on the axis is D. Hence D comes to 5951.0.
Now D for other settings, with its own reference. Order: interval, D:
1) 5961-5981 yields 5963.0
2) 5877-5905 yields 5891.0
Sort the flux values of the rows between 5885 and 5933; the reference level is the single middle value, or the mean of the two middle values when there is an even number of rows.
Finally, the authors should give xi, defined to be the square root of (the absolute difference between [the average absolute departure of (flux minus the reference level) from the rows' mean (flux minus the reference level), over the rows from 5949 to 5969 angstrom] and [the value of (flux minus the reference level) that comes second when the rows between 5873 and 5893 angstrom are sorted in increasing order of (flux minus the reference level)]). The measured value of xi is 1.4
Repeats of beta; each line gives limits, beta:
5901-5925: 0.08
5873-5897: -0.17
